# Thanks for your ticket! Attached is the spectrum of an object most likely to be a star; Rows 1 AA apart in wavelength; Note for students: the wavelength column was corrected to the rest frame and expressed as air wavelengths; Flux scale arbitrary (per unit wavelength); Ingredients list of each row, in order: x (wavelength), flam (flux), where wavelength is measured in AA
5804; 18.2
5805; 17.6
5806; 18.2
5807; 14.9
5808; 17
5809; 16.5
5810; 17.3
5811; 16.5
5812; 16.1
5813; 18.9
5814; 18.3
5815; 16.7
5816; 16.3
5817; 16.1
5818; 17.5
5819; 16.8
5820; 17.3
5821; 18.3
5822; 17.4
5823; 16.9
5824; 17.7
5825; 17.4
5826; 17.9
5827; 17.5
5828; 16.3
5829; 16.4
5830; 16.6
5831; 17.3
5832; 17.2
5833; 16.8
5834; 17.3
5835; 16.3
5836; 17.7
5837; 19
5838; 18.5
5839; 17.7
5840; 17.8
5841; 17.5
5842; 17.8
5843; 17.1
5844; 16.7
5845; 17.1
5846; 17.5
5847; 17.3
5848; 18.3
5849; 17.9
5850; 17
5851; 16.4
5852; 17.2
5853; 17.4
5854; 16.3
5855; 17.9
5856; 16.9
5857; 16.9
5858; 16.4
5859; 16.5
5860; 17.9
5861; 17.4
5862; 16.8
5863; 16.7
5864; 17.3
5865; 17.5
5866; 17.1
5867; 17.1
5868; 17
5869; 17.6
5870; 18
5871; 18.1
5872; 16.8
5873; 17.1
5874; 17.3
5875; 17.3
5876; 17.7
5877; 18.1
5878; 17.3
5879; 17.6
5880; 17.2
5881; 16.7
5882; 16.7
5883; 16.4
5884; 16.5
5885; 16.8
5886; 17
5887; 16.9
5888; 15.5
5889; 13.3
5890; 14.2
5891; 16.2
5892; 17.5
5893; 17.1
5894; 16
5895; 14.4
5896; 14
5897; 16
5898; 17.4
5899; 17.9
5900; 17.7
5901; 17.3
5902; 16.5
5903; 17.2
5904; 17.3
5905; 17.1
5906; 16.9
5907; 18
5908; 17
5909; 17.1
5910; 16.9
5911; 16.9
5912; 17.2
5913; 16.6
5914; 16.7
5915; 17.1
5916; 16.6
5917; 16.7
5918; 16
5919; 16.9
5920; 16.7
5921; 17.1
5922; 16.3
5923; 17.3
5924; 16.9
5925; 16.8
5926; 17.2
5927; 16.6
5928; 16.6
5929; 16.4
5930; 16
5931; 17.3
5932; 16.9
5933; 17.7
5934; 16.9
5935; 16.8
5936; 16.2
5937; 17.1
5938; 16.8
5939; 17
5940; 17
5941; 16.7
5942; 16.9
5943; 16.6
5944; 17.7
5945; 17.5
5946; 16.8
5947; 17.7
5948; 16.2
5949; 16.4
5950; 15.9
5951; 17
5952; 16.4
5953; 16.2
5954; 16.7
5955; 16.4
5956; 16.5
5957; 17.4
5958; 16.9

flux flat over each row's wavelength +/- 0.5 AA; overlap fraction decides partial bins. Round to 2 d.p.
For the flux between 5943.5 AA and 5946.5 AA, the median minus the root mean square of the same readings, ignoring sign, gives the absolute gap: 0.16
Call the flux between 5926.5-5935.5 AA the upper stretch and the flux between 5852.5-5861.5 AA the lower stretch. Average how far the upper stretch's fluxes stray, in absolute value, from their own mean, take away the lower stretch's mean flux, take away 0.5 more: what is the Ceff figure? -17.2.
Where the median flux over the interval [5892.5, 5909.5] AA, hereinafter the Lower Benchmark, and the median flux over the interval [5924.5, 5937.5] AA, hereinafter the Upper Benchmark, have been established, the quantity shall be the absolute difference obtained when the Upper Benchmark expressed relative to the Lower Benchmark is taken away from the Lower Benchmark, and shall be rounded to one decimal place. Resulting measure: 16.1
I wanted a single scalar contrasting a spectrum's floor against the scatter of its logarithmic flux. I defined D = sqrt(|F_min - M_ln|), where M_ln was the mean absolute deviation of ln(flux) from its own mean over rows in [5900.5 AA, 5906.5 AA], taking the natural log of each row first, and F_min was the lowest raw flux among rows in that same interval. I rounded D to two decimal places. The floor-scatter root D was 4.06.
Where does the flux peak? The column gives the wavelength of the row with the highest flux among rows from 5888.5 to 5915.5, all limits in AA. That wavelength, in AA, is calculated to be 5907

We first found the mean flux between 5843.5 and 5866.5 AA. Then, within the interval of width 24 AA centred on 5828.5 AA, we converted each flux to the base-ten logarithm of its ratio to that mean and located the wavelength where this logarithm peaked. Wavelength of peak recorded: 5837 AA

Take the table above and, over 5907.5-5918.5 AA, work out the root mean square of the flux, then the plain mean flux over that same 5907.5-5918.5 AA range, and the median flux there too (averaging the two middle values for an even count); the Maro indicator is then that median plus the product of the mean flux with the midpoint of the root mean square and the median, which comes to 300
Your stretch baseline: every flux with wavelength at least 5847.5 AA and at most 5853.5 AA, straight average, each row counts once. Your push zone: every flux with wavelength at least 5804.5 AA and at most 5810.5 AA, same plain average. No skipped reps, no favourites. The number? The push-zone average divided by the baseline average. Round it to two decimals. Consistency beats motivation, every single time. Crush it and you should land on 0.97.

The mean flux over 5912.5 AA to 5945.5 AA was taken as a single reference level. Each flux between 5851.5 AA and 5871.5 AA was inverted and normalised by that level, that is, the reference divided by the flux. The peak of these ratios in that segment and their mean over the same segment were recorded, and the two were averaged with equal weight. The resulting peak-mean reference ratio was 1.01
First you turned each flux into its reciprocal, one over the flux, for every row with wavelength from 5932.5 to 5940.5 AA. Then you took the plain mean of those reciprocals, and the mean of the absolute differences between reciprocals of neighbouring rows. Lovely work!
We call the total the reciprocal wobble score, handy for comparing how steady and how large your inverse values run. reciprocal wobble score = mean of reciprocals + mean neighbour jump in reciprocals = 0.0605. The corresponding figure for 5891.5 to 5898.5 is 0.0674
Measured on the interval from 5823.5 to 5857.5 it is 0.0598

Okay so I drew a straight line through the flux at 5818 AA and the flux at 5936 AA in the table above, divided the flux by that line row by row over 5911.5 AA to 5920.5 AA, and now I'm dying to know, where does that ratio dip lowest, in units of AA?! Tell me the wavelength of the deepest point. 5918 AA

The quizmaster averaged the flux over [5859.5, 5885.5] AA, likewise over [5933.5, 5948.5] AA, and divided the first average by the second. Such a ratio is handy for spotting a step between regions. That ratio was 1.02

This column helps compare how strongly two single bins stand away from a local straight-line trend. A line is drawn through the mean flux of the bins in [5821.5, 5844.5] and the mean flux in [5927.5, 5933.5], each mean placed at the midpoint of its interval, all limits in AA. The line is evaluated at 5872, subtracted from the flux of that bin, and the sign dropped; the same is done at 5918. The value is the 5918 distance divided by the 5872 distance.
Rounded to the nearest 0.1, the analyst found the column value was 2.7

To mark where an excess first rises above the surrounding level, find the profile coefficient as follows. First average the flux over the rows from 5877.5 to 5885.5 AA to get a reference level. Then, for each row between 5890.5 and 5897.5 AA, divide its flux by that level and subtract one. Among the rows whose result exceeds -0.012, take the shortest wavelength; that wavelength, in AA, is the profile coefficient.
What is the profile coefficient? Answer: 5892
